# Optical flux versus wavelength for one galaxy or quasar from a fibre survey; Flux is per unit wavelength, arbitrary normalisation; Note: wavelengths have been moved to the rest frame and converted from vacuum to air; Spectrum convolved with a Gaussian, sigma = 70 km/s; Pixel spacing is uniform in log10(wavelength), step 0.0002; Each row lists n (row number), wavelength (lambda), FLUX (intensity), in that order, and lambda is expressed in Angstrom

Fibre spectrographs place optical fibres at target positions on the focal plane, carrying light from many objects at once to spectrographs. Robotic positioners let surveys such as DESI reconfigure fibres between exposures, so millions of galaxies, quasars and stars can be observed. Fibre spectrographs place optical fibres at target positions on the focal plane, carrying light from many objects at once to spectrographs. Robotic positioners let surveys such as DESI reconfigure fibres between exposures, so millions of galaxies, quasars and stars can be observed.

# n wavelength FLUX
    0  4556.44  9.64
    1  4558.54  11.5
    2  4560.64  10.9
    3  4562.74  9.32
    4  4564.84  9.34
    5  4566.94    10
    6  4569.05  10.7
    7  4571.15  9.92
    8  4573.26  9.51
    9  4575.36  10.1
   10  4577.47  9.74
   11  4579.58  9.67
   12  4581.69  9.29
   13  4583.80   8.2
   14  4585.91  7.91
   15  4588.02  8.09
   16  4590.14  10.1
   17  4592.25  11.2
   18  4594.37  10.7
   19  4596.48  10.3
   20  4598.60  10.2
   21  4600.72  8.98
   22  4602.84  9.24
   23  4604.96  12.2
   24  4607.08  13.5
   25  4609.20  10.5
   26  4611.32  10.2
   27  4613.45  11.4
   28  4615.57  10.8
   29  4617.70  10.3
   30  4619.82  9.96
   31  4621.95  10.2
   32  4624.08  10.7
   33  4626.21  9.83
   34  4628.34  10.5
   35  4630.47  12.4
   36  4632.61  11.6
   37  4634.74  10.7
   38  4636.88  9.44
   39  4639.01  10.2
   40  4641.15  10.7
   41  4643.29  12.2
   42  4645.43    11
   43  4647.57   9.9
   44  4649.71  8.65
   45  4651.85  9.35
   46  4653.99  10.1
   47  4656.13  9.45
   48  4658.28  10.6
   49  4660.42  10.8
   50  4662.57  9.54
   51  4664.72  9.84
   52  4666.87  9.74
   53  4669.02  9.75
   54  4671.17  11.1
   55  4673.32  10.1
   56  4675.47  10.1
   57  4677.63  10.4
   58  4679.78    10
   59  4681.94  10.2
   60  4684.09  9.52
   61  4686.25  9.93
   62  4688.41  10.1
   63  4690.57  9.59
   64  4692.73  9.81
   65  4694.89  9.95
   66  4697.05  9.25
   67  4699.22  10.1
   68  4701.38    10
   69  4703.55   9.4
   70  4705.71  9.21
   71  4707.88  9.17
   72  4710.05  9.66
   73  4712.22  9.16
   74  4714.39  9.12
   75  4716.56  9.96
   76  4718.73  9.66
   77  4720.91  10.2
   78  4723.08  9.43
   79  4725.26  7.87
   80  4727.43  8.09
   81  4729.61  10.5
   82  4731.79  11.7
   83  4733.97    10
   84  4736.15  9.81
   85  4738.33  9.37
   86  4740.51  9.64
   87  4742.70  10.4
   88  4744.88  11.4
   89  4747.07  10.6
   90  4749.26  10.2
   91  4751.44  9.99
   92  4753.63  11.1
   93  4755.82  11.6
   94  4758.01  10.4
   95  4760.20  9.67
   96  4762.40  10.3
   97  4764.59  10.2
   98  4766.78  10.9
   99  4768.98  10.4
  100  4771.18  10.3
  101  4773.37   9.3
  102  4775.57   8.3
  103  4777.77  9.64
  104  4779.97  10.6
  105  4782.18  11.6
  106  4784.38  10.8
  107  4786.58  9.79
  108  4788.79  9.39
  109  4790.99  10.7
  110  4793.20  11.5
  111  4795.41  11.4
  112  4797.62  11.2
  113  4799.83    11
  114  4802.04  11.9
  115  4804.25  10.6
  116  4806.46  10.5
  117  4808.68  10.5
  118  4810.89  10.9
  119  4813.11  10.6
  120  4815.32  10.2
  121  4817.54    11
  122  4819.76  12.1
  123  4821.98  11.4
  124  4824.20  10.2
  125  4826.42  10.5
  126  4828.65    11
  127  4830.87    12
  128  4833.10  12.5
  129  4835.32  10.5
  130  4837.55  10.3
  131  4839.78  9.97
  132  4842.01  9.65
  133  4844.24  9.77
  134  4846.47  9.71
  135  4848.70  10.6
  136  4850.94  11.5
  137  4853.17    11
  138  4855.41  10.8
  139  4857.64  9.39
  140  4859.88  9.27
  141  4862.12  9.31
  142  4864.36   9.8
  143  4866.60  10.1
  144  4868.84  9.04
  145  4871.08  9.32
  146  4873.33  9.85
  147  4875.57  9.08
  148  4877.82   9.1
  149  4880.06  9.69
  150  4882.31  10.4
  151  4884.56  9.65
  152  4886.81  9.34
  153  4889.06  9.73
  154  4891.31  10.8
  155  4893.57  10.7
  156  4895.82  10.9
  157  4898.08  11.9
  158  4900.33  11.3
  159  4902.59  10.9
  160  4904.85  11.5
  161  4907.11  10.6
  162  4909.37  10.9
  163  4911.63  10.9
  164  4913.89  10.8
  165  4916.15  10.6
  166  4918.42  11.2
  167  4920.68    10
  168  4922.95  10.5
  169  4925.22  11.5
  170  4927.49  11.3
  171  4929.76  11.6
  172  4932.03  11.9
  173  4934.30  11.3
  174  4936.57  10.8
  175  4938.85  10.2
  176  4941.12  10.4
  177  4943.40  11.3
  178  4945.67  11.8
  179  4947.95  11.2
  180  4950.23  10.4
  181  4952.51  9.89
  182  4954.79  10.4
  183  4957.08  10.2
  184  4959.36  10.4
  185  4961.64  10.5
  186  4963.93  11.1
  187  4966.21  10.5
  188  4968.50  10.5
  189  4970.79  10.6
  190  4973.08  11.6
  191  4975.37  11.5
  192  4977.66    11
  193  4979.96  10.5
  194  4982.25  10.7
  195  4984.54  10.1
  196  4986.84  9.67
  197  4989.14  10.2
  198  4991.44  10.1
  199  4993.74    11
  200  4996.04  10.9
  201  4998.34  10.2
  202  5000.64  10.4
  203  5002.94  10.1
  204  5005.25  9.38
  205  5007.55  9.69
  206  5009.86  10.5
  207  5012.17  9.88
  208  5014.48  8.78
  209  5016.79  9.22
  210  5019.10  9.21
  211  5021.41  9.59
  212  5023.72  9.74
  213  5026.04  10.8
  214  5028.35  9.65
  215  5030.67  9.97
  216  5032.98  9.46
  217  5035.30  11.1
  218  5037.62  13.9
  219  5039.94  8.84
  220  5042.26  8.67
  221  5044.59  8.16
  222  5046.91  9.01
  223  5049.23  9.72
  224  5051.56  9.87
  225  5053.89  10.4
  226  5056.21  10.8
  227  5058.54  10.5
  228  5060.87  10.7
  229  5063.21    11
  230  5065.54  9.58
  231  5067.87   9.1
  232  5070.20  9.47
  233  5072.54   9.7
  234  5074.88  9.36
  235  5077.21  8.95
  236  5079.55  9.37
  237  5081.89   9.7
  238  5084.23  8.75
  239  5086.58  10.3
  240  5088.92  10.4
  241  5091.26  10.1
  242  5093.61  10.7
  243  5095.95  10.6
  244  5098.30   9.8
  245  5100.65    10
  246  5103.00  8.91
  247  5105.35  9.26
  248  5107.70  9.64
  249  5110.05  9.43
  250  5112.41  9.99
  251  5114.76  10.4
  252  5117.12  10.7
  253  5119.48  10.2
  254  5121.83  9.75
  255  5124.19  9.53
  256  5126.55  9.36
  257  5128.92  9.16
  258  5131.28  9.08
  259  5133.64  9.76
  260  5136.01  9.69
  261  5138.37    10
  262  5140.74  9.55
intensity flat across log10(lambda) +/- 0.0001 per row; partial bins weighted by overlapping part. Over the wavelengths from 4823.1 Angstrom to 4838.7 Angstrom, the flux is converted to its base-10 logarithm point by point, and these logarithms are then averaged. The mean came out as 1.04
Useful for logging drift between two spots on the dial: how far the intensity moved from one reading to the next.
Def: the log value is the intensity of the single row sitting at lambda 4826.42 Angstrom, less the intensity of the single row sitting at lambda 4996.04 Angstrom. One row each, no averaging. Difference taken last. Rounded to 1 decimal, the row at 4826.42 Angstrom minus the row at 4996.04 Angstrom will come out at -0.4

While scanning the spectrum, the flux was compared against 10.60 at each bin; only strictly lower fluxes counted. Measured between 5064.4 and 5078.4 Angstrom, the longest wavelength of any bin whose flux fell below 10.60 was 5077.21 Angstrom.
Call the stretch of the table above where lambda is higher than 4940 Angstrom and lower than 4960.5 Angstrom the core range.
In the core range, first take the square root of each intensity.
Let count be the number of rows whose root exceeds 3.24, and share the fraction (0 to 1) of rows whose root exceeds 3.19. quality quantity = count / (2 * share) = 1.7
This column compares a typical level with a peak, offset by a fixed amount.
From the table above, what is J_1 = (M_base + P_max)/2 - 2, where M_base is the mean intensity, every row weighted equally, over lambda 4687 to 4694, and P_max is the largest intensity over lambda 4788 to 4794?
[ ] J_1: 8.67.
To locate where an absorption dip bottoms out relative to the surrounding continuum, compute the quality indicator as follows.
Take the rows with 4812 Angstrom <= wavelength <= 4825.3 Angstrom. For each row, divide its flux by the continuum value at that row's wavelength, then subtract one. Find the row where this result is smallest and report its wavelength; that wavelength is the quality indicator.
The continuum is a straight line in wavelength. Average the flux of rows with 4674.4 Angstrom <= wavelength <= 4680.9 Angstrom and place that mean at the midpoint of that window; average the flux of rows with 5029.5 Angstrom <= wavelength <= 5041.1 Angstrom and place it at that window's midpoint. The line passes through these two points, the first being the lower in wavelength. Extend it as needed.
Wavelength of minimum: 4824.20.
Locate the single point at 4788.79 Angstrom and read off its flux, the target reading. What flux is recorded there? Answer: 9.39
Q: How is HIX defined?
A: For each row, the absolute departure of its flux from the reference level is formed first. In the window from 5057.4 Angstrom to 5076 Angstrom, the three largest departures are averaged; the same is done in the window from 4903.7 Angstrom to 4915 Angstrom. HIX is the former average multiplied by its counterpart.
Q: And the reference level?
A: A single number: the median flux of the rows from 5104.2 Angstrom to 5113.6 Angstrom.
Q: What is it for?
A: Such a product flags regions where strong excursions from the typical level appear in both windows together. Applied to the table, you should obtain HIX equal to 1.9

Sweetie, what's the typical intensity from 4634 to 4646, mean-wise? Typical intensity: 10.7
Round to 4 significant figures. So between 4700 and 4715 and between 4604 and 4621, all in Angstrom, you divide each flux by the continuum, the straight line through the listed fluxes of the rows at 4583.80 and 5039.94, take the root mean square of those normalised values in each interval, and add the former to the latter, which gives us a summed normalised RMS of 2.477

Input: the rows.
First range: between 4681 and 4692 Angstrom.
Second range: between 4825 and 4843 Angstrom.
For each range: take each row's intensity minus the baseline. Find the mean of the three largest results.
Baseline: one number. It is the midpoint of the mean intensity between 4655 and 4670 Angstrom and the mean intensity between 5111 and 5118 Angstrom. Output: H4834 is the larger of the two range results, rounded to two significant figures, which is 1.7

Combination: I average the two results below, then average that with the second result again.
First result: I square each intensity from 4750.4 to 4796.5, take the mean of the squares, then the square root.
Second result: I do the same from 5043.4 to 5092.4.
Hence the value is 9.94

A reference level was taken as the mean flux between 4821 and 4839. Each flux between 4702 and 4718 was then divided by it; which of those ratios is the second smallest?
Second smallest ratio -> 0.83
